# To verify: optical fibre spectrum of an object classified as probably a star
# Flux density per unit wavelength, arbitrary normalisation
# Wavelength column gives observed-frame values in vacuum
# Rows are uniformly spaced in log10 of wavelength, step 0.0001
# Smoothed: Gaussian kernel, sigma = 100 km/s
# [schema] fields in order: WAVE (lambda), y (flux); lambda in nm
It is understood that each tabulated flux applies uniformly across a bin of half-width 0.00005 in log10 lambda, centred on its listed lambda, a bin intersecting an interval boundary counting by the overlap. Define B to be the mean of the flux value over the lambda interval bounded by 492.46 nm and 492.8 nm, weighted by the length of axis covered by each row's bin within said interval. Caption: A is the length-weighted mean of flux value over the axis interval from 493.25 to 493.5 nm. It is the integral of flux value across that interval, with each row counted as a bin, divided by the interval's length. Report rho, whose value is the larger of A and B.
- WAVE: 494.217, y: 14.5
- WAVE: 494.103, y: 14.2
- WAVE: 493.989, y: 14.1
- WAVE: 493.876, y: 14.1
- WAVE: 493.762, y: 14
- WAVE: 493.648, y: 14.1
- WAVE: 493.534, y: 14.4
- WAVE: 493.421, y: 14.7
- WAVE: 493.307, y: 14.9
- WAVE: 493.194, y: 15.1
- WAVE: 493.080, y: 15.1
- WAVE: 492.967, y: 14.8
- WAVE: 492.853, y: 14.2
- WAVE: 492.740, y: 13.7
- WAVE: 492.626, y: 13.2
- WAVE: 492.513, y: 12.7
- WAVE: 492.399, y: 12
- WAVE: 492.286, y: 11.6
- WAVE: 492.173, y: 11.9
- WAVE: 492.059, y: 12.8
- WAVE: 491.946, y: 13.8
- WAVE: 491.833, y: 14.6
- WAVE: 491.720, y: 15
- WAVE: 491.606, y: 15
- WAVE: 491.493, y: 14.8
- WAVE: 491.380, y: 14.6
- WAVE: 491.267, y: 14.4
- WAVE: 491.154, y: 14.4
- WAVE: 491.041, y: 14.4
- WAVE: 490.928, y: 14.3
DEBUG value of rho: 14.8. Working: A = 14.8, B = 13.2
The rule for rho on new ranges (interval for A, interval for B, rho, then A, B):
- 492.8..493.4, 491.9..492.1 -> 14.8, 14.8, 13.3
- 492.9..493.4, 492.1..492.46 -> 14.9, 14.9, 11.9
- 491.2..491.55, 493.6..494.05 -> 14.6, 14.6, 14.1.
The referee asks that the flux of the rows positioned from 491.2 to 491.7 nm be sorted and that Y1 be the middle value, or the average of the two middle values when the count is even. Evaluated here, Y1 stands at 14.7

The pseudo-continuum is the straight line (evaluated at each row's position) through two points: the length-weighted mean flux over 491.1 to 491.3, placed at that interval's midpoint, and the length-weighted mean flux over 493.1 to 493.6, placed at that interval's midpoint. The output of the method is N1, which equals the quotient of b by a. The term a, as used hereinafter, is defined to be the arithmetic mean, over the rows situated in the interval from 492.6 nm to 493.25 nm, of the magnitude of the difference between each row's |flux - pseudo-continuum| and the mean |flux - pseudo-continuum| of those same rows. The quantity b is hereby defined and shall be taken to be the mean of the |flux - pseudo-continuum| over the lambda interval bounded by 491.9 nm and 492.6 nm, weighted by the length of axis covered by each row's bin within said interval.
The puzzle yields 5.3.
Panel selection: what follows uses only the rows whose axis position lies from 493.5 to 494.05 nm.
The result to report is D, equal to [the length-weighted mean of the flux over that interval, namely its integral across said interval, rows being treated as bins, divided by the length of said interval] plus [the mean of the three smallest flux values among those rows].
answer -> 28.2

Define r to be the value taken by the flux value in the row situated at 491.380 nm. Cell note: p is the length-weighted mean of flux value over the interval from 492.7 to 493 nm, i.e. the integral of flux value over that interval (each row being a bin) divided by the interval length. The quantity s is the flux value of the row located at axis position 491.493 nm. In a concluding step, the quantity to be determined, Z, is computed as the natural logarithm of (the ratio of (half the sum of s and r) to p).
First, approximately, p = 14.2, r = 14.6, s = 14.8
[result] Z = 0.03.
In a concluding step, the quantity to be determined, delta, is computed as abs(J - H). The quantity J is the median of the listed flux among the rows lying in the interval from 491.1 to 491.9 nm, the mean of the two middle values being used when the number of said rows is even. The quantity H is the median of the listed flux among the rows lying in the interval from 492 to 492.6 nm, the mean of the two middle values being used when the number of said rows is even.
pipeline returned 2.6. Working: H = 12.0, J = 14.6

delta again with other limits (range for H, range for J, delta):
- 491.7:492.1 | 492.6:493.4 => 0.6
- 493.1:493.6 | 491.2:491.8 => 0.0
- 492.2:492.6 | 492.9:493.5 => 2.9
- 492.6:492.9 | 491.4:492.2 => 0.9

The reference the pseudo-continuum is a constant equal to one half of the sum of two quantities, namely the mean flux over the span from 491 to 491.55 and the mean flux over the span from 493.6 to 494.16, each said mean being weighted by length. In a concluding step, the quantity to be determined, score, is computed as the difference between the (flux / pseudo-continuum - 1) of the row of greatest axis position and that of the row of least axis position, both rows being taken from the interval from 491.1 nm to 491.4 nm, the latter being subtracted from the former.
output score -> 0.01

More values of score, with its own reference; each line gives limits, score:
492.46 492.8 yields 0.07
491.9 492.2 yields -0.13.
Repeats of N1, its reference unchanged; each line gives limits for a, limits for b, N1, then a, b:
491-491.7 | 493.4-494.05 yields 3.8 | 0.2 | 0.6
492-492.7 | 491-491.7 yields 0.4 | 0.5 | 0.2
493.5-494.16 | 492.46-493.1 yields 9.1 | 0.1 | 0.9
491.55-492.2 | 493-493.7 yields 0.4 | 0.8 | 0.3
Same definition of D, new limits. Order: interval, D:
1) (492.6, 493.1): 27.9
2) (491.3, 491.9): 29.4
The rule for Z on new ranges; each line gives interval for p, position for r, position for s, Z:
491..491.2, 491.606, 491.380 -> 0.03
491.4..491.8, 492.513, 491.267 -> -0.09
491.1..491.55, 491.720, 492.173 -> -0.08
